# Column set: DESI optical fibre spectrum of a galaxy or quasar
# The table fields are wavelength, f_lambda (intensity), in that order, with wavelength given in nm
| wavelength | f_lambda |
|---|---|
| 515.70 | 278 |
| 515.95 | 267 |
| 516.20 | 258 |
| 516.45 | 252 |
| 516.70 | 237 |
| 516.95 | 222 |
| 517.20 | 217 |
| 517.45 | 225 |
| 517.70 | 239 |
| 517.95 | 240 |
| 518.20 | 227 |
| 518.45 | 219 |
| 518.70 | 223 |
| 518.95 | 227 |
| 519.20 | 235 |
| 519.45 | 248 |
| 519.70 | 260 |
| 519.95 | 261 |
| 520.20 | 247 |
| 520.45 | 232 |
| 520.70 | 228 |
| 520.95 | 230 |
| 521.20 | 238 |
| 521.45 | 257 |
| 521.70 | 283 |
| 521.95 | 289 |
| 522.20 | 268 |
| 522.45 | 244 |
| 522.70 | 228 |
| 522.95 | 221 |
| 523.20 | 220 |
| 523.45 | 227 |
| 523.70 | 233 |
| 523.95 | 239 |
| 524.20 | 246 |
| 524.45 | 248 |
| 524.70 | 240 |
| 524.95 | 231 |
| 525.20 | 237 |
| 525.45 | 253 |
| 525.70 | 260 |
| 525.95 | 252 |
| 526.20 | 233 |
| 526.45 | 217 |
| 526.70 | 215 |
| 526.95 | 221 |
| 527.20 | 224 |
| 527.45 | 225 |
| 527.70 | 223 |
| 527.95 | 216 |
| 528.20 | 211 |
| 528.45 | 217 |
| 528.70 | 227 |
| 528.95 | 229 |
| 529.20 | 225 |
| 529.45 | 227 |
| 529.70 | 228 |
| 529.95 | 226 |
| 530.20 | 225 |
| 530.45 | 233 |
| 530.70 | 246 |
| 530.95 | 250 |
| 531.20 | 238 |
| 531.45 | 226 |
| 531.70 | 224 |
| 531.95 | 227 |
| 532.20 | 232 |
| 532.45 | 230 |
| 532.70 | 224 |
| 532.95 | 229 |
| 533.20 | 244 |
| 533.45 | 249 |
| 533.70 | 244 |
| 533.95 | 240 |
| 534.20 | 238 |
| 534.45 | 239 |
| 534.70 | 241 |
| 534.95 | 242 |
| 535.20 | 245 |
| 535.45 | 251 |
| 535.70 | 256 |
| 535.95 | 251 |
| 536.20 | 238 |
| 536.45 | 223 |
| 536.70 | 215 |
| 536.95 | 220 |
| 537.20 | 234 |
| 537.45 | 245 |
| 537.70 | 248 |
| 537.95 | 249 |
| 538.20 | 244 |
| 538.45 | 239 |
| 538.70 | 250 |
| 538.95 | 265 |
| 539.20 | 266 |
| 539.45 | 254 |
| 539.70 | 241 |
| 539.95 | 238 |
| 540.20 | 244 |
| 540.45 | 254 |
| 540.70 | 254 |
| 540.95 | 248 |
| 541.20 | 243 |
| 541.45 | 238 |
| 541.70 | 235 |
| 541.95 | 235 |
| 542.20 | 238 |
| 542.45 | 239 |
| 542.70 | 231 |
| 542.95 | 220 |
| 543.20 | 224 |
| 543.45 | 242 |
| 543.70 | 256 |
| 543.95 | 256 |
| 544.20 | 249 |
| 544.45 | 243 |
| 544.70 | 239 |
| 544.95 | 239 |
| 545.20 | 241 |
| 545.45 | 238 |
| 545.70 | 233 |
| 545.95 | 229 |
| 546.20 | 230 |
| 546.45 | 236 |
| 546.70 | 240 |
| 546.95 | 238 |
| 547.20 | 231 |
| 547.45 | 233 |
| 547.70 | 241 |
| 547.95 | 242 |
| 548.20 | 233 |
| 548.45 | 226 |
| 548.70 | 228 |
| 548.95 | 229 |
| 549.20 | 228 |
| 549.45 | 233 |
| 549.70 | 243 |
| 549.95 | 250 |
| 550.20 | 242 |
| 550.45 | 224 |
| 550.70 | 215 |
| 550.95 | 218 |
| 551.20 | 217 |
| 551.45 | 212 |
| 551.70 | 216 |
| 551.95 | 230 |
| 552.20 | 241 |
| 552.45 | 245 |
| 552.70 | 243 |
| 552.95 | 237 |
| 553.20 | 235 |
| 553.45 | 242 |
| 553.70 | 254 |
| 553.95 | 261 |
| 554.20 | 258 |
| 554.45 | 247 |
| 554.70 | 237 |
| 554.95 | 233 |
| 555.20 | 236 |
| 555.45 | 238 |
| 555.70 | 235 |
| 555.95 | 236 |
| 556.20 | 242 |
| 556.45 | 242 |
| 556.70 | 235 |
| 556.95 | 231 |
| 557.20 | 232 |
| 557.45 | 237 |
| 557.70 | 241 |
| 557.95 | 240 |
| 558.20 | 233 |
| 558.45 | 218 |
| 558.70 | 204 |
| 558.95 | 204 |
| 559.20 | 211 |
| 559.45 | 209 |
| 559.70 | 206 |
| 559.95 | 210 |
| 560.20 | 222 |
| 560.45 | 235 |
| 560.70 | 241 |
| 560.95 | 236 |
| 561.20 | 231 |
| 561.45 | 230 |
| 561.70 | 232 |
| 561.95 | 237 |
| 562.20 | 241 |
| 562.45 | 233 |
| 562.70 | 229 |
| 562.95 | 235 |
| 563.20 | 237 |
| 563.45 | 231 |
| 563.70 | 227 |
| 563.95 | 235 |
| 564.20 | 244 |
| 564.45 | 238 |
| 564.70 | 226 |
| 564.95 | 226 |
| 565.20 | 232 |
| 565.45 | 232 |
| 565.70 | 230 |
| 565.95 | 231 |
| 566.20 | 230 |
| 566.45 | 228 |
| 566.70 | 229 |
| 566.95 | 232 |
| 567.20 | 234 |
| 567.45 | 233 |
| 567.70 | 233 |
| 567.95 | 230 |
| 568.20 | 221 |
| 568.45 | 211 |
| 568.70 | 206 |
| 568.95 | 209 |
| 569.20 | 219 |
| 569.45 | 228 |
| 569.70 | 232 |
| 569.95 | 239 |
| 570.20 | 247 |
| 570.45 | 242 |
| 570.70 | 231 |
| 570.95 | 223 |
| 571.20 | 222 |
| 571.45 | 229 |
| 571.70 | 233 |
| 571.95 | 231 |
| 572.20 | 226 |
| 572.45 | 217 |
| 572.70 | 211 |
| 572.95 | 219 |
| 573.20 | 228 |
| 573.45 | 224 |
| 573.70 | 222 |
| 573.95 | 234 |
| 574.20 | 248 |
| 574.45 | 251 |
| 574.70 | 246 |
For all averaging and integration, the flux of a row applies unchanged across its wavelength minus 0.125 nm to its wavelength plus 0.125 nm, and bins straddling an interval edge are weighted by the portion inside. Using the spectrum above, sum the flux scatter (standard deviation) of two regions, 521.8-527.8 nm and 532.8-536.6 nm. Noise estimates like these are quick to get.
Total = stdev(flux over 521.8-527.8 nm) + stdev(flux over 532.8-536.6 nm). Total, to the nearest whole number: 26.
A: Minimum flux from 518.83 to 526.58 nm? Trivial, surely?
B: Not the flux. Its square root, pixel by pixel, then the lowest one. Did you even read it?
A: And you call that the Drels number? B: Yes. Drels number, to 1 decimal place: 14.7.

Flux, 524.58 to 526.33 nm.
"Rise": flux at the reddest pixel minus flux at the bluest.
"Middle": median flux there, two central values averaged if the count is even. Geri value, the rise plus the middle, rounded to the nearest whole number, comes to 233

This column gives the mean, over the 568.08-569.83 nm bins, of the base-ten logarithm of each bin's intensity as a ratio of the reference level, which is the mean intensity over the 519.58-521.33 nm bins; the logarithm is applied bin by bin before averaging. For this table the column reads -0.046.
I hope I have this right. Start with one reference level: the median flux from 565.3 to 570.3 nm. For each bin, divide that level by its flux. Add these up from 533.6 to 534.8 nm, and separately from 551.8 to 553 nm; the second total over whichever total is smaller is 1.01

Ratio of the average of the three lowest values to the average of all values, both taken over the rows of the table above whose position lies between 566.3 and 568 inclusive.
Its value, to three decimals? 0.990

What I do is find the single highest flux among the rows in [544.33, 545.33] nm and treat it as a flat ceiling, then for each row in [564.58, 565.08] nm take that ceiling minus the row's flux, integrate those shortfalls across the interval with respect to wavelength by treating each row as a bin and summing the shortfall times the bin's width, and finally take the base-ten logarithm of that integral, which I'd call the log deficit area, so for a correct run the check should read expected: 0.9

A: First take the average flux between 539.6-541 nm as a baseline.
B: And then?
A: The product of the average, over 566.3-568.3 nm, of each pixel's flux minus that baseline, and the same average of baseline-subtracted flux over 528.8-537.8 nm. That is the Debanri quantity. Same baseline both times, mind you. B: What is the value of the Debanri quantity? 180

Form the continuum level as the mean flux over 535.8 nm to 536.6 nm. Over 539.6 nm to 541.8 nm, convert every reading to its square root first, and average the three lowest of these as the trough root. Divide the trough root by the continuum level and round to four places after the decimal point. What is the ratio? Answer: 0.0649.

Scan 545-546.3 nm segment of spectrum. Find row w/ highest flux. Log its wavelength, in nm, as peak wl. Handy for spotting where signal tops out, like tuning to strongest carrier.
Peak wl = 545.20 nm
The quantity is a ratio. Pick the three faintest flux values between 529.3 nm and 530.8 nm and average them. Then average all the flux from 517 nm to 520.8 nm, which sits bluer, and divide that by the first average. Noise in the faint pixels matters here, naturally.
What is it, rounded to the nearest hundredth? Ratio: 1.04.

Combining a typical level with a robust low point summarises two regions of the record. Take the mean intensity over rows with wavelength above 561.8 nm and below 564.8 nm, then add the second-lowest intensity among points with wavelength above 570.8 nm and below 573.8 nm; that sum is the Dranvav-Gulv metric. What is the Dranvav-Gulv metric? 451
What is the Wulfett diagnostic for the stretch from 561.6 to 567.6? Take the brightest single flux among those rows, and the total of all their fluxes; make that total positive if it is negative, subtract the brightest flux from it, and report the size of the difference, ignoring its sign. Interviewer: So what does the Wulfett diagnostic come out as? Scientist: 5338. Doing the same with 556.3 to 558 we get 1416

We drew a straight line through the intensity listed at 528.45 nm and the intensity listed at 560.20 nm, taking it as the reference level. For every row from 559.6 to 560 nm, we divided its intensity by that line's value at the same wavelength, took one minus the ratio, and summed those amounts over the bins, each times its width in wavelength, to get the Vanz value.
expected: 0.03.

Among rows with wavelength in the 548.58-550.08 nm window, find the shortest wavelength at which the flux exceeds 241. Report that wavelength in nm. 549.70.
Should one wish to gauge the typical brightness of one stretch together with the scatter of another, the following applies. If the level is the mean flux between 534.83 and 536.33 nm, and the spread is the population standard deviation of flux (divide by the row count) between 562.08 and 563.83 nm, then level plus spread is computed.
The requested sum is 252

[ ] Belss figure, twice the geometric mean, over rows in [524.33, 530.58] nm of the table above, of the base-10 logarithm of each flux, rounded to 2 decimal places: 4.72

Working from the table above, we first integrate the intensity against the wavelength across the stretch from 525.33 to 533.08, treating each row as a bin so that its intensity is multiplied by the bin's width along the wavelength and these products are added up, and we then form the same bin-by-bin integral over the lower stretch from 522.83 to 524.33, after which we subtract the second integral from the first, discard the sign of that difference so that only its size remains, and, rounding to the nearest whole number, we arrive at 1432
